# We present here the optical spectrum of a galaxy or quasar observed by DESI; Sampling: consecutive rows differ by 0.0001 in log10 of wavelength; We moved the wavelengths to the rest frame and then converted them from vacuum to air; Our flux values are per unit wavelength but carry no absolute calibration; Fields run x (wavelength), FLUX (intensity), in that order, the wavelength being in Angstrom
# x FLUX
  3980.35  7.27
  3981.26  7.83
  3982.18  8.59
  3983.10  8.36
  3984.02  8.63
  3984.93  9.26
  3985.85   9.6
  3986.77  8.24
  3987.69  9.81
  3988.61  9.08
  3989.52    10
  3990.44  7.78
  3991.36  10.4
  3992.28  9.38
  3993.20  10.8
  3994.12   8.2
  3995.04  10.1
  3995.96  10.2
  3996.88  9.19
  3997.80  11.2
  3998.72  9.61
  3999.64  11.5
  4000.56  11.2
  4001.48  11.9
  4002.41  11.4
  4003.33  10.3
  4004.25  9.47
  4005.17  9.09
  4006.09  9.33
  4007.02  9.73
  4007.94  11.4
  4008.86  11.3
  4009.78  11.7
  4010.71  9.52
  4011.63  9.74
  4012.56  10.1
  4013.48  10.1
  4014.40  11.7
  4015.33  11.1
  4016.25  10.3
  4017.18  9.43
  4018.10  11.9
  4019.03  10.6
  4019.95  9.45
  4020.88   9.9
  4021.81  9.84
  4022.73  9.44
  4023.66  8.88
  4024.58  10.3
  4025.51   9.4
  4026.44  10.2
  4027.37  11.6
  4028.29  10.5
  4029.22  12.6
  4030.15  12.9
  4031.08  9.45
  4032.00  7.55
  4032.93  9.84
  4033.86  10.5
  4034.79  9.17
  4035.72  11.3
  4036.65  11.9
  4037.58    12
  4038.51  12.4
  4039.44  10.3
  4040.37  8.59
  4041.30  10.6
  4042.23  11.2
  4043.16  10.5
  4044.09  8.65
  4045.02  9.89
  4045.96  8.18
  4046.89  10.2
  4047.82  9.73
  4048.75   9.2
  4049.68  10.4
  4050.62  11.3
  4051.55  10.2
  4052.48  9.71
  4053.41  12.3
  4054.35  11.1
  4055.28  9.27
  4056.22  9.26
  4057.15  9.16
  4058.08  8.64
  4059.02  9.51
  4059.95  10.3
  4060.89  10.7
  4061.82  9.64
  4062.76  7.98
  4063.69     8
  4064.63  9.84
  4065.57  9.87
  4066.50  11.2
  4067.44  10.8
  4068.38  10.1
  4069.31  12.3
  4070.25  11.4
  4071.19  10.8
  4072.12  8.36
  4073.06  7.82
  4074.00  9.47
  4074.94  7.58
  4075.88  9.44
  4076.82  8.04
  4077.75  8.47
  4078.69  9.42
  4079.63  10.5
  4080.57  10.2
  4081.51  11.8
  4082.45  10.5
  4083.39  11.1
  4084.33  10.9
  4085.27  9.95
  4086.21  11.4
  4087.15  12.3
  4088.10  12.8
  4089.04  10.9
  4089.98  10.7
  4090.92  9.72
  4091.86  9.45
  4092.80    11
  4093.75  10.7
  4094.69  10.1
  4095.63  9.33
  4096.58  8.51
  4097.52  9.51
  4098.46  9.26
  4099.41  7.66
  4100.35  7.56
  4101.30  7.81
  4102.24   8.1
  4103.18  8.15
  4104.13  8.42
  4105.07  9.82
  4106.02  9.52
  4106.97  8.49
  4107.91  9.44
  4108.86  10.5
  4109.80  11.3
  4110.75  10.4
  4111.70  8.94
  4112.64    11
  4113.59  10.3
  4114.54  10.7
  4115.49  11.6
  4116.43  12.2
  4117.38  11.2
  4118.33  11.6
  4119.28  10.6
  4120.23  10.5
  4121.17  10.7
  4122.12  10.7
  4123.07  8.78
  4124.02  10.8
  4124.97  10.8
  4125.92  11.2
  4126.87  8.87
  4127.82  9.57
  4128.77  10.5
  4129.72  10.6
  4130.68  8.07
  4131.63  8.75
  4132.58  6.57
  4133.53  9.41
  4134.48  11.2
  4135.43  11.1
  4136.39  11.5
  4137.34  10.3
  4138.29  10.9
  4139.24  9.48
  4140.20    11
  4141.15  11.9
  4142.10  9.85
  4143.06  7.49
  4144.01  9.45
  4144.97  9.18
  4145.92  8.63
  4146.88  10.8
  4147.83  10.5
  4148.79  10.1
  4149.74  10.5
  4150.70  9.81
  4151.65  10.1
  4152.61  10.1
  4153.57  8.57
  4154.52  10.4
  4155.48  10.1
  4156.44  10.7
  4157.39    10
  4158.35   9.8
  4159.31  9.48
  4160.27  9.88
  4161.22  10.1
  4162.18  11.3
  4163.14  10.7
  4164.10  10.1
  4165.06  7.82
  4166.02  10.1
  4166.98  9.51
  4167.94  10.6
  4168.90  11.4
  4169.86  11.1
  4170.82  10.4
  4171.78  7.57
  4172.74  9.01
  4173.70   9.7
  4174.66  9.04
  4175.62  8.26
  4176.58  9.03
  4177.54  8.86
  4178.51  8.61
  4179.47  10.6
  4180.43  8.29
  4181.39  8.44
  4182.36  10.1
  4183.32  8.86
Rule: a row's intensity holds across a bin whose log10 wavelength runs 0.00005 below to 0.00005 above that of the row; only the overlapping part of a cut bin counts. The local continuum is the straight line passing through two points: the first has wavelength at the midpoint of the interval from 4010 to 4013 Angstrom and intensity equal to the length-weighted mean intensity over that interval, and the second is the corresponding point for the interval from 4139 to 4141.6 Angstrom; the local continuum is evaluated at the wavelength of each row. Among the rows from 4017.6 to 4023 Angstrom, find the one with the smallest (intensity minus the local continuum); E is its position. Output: 4022.73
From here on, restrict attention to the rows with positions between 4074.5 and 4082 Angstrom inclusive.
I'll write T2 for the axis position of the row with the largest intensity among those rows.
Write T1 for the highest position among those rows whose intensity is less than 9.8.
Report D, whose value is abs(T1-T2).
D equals 2.8 Angstrom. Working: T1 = 4078.69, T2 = 4081.51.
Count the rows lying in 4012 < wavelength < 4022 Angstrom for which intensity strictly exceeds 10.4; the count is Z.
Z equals 4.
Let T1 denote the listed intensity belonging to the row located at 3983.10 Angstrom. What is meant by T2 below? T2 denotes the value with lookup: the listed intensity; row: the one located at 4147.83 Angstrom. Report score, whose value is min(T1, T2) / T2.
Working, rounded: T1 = 8.36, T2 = 10.5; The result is 0.80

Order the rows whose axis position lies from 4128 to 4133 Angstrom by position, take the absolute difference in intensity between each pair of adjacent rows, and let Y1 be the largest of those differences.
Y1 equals 2.5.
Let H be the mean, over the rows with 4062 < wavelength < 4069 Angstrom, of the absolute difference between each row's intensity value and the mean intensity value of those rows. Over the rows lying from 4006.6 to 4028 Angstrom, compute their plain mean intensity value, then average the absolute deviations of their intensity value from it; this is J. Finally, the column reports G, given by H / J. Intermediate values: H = 0.97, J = 0.75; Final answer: 1.3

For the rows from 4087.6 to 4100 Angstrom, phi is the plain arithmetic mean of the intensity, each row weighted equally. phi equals 10.0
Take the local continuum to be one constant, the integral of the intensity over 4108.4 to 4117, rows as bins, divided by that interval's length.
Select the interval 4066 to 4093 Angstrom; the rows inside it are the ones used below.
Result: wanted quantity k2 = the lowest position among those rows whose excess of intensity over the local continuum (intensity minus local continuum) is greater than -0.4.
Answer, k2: 4066.50 Angstrom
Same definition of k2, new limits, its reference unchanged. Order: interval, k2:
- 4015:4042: 4015.33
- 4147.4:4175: 4147.83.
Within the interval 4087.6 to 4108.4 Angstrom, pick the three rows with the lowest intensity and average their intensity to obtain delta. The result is 7.7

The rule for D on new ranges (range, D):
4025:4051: 18.6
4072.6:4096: 7.5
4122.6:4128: 1.9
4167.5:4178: 8.6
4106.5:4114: 1.9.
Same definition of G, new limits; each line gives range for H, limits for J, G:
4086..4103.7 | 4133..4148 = 1.3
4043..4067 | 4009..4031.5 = 0.9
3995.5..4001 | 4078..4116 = 0.8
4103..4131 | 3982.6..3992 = 1.3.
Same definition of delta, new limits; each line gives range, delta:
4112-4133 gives 7.8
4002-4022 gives 9.3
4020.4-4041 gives 8.3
